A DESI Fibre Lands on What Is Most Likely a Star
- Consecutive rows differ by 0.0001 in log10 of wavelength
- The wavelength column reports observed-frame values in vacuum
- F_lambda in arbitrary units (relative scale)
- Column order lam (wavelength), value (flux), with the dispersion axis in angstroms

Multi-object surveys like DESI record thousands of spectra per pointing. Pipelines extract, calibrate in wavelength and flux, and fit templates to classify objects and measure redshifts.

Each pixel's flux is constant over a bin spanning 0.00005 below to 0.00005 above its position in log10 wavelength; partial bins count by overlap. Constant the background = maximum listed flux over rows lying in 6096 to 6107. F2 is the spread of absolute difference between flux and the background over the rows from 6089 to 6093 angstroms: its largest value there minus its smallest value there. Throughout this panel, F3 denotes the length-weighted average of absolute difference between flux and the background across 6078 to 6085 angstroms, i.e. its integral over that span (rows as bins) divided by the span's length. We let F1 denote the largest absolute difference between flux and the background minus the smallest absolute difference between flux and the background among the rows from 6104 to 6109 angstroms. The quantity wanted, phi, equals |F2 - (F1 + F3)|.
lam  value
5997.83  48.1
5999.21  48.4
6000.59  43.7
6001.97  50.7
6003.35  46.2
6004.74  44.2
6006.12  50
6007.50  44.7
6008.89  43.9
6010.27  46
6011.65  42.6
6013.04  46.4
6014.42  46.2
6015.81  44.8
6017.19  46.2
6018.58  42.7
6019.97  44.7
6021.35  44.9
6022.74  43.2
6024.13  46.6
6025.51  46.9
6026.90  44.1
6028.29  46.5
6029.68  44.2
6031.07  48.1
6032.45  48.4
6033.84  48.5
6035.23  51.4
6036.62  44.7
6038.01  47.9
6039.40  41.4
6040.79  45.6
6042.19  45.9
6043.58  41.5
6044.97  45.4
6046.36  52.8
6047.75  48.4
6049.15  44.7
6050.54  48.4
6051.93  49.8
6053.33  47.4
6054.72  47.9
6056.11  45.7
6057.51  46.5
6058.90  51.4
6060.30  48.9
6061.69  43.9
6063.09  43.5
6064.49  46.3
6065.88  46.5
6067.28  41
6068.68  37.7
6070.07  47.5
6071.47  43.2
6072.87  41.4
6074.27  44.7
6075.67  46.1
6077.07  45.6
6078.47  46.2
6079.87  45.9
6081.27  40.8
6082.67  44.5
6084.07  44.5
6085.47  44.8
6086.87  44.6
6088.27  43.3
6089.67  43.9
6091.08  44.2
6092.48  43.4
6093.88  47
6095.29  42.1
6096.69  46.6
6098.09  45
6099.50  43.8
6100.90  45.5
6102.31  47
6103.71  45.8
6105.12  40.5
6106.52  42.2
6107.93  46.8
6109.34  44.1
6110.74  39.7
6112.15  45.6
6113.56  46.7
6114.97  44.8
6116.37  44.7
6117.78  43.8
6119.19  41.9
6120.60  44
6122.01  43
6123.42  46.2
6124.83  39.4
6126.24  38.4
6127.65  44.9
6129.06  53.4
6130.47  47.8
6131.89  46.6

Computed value 8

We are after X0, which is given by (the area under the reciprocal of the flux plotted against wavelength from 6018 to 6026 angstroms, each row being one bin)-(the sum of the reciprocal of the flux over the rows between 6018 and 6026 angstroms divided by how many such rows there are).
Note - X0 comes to 0.16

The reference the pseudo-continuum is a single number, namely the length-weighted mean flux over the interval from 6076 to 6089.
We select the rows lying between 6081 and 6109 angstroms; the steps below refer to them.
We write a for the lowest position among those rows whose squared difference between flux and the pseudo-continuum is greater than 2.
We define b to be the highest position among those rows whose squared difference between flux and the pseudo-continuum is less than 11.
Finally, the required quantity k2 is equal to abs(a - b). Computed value 26.7 angstroms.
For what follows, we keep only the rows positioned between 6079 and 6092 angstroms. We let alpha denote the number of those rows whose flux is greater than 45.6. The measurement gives 1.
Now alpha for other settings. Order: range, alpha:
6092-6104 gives 4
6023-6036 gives 7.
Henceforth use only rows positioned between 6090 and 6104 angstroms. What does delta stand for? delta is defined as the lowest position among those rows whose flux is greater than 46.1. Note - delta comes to 6093.88 angstroms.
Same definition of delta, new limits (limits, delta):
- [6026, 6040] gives 6028.29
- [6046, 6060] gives 6046.36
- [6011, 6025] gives 6013.04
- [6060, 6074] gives 6060.30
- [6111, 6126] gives 6113.56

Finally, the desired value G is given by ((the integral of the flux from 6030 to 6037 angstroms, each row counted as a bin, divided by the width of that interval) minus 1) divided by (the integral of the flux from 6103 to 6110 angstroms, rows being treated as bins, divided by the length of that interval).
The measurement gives 1.08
